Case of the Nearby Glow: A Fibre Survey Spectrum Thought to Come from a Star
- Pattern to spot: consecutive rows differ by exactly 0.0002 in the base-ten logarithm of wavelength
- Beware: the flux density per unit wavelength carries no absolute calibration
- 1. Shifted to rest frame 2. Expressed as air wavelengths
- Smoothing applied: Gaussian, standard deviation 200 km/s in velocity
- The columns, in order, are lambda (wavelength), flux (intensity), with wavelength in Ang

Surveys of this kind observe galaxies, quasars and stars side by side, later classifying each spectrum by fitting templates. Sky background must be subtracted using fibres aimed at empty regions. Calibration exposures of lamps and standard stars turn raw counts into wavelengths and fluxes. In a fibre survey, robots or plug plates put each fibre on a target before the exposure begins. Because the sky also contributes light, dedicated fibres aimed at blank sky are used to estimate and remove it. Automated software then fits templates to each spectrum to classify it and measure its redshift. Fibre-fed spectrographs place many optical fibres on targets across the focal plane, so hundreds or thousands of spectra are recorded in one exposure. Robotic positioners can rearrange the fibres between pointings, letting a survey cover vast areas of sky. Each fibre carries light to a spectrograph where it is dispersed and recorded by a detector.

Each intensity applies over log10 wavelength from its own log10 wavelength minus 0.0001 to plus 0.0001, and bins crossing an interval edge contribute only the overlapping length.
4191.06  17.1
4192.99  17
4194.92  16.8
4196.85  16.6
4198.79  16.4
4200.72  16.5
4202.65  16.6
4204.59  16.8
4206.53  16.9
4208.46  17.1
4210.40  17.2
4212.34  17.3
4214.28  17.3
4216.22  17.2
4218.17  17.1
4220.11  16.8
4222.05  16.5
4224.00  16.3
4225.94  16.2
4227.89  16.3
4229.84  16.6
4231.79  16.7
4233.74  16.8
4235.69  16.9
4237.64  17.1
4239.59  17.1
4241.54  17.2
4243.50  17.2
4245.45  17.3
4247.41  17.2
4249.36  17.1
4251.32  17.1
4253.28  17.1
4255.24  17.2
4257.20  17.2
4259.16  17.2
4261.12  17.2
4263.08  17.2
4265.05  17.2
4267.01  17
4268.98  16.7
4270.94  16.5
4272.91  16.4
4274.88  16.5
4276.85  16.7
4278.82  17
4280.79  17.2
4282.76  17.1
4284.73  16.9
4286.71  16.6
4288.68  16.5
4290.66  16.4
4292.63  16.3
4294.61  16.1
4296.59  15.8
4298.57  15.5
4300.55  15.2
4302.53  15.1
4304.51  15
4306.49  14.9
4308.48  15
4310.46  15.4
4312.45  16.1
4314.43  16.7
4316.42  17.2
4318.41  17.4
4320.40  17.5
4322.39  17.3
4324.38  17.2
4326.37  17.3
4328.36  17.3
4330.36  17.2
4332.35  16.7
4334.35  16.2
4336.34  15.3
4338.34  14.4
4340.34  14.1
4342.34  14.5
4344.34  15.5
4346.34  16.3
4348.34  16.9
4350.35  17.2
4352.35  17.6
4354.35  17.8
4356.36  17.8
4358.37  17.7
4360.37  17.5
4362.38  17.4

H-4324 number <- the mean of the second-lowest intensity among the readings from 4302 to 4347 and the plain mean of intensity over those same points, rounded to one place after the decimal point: 15.2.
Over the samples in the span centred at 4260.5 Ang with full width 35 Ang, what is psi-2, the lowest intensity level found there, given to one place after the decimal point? 16.4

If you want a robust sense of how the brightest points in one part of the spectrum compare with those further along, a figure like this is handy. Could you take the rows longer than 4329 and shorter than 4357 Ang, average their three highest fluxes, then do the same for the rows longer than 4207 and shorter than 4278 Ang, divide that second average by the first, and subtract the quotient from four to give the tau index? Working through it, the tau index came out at 3.02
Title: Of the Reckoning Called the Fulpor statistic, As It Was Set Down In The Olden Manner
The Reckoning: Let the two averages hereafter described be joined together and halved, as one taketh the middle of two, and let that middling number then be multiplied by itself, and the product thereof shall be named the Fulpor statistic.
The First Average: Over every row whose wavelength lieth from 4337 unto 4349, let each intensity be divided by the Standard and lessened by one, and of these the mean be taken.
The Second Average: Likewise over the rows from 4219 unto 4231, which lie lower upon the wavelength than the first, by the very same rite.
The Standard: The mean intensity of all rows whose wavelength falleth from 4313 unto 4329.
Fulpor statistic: 0.0063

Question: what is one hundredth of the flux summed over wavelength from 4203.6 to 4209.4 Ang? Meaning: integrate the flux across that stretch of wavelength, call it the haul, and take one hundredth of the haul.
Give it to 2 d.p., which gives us 0.98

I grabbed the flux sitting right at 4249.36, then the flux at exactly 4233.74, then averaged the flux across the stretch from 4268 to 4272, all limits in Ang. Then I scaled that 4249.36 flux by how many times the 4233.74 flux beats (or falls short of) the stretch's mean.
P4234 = 17.3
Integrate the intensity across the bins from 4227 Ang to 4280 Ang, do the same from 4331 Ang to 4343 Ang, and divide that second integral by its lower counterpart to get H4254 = 0.2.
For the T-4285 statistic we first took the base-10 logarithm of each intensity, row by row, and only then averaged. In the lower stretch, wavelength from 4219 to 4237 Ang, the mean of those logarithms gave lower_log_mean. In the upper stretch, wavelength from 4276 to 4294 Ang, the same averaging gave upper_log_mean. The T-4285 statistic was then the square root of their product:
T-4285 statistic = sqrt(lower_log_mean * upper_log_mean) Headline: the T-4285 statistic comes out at 1.22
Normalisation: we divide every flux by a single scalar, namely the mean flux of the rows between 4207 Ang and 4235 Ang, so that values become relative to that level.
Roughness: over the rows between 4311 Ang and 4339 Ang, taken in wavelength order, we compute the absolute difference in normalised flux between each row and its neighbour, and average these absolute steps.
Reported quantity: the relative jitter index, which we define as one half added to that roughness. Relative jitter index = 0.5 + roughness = 0.5215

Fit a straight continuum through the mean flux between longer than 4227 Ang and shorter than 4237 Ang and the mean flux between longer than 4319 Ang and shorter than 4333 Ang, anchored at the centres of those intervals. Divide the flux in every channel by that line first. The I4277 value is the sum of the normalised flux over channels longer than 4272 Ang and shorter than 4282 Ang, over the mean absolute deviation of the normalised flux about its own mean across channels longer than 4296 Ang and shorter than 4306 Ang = 305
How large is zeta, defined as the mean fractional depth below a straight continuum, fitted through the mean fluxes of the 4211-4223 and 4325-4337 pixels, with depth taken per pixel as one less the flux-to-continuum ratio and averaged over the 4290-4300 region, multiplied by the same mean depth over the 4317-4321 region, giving -0.0020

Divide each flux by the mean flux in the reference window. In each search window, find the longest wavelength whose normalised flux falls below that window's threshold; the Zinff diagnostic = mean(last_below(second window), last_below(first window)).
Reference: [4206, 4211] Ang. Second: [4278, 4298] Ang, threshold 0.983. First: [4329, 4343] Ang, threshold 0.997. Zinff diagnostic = 4319.5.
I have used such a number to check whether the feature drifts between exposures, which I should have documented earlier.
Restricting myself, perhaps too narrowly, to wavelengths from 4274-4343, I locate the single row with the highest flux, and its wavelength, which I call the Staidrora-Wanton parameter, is 4320.40 Ang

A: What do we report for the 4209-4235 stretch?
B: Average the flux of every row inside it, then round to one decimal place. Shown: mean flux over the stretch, 16.8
